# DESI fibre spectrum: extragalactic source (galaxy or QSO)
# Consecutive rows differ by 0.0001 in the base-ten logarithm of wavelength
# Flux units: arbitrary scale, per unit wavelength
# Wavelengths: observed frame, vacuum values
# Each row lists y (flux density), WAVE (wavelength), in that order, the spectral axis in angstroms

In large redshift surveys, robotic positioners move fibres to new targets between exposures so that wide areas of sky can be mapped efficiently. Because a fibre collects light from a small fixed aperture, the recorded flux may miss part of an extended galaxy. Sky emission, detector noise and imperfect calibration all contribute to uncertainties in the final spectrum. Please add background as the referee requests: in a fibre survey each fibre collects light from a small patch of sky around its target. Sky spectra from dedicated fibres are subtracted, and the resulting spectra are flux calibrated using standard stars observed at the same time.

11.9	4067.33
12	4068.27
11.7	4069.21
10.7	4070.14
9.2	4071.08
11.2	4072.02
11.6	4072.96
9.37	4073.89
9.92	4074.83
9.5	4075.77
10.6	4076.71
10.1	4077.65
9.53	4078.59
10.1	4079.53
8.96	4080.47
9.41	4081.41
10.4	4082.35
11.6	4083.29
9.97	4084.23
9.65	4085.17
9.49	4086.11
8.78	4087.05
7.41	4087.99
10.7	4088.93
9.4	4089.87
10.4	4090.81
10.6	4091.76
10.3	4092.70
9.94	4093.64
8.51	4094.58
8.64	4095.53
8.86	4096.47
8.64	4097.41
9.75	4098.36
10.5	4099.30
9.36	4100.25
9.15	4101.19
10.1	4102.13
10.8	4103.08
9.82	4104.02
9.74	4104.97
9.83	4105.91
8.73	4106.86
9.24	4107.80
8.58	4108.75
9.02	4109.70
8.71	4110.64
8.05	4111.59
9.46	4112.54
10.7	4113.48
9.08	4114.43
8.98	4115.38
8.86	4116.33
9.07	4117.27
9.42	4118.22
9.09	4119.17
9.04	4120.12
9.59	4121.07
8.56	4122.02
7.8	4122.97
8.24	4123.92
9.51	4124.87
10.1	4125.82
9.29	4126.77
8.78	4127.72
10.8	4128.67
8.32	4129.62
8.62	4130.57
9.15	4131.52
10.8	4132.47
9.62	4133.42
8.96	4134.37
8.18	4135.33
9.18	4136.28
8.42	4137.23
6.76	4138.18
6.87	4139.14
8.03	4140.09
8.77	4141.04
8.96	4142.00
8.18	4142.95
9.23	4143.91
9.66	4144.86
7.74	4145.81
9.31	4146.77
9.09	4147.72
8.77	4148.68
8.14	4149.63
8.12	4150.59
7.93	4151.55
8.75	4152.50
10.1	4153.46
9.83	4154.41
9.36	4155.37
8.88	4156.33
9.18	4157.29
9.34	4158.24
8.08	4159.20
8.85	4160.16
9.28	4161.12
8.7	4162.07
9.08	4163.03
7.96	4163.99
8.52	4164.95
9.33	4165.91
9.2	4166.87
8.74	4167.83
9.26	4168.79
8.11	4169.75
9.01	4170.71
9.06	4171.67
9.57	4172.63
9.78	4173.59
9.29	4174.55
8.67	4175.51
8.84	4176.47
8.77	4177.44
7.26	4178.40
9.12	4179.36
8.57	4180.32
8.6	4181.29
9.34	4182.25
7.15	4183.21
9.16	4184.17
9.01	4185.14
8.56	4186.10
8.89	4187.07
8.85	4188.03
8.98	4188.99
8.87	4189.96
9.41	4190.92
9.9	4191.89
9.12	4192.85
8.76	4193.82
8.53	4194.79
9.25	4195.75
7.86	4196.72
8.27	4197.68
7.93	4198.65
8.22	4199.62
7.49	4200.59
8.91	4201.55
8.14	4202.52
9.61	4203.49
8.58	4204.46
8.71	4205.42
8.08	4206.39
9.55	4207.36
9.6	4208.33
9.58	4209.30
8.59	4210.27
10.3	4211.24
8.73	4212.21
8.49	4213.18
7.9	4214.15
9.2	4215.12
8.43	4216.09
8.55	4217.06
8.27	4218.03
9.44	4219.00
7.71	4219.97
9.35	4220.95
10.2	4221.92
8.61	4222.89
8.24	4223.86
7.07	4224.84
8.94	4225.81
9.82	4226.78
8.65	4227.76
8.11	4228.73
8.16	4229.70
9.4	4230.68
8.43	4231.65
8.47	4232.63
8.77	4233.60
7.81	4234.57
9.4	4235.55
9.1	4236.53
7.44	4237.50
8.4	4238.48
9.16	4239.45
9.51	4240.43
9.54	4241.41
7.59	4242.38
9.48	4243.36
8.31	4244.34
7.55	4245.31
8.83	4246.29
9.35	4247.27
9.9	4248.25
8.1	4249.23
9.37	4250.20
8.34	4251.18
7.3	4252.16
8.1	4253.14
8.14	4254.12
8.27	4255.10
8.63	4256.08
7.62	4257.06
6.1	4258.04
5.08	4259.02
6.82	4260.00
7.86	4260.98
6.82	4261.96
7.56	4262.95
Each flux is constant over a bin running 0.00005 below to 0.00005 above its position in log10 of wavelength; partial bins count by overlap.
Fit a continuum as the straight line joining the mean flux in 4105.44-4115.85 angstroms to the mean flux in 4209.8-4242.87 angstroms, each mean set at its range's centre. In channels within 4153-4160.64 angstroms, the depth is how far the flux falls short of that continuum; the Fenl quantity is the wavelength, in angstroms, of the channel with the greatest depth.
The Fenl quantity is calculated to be 4159.20 angstroms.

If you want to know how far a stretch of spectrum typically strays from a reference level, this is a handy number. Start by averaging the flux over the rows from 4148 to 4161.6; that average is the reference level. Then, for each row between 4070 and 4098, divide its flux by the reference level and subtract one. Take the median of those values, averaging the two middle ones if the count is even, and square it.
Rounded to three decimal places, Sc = 0.010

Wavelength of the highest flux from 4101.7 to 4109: 4103.08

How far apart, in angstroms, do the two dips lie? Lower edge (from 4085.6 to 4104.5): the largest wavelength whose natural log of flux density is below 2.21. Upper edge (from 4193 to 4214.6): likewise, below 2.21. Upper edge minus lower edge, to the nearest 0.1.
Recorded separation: 116.7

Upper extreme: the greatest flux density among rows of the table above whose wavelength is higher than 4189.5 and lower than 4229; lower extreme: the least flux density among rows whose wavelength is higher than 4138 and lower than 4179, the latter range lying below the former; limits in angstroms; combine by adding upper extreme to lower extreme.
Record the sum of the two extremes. 17.1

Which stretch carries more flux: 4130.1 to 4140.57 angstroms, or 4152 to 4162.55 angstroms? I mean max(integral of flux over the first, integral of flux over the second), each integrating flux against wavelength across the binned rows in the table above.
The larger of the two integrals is 96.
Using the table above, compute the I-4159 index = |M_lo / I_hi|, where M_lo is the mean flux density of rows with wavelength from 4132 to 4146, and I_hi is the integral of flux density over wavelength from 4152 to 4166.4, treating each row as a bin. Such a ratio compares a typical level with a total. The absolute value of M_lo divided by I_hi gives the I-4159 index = 0.0666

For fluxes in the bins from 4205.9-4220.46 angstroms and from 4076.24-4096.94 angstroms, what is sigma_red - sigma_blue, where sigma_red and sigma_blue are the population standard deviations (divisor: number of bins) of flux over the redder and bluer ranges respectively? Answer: -0.19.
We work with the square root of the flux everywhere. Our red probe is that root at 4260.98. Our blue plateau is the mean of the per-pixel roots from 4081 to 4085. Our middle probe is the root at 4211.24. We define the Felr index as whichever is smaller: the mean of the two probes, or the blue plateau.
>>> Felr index 3.01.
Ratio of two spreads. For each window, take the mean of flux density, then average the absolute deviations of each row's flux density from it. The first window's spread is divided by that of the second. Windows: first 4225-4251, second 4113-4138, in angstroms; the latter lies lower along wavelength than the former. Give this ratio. 1.08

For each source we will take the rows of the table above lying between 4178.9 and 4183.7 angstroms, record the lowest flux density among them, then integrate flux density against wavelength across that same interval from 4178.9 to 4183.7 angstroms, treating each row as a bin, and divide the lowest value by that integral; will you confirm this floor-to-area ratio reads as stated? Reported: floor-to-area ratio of 0.174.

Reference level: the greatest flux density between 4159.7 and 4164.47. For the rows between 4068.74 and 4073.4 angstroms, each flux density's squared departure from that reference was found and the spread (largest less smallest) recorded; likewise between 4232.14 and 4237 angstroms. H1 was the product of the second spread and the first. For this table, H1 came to 13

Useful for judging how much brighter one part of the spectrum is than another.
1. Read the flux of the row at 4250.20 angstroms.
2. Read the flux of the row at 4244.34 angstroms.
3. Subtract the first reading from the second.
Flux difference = -1.1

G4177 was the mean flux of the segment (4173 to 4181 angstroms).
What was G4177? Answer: 8.79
